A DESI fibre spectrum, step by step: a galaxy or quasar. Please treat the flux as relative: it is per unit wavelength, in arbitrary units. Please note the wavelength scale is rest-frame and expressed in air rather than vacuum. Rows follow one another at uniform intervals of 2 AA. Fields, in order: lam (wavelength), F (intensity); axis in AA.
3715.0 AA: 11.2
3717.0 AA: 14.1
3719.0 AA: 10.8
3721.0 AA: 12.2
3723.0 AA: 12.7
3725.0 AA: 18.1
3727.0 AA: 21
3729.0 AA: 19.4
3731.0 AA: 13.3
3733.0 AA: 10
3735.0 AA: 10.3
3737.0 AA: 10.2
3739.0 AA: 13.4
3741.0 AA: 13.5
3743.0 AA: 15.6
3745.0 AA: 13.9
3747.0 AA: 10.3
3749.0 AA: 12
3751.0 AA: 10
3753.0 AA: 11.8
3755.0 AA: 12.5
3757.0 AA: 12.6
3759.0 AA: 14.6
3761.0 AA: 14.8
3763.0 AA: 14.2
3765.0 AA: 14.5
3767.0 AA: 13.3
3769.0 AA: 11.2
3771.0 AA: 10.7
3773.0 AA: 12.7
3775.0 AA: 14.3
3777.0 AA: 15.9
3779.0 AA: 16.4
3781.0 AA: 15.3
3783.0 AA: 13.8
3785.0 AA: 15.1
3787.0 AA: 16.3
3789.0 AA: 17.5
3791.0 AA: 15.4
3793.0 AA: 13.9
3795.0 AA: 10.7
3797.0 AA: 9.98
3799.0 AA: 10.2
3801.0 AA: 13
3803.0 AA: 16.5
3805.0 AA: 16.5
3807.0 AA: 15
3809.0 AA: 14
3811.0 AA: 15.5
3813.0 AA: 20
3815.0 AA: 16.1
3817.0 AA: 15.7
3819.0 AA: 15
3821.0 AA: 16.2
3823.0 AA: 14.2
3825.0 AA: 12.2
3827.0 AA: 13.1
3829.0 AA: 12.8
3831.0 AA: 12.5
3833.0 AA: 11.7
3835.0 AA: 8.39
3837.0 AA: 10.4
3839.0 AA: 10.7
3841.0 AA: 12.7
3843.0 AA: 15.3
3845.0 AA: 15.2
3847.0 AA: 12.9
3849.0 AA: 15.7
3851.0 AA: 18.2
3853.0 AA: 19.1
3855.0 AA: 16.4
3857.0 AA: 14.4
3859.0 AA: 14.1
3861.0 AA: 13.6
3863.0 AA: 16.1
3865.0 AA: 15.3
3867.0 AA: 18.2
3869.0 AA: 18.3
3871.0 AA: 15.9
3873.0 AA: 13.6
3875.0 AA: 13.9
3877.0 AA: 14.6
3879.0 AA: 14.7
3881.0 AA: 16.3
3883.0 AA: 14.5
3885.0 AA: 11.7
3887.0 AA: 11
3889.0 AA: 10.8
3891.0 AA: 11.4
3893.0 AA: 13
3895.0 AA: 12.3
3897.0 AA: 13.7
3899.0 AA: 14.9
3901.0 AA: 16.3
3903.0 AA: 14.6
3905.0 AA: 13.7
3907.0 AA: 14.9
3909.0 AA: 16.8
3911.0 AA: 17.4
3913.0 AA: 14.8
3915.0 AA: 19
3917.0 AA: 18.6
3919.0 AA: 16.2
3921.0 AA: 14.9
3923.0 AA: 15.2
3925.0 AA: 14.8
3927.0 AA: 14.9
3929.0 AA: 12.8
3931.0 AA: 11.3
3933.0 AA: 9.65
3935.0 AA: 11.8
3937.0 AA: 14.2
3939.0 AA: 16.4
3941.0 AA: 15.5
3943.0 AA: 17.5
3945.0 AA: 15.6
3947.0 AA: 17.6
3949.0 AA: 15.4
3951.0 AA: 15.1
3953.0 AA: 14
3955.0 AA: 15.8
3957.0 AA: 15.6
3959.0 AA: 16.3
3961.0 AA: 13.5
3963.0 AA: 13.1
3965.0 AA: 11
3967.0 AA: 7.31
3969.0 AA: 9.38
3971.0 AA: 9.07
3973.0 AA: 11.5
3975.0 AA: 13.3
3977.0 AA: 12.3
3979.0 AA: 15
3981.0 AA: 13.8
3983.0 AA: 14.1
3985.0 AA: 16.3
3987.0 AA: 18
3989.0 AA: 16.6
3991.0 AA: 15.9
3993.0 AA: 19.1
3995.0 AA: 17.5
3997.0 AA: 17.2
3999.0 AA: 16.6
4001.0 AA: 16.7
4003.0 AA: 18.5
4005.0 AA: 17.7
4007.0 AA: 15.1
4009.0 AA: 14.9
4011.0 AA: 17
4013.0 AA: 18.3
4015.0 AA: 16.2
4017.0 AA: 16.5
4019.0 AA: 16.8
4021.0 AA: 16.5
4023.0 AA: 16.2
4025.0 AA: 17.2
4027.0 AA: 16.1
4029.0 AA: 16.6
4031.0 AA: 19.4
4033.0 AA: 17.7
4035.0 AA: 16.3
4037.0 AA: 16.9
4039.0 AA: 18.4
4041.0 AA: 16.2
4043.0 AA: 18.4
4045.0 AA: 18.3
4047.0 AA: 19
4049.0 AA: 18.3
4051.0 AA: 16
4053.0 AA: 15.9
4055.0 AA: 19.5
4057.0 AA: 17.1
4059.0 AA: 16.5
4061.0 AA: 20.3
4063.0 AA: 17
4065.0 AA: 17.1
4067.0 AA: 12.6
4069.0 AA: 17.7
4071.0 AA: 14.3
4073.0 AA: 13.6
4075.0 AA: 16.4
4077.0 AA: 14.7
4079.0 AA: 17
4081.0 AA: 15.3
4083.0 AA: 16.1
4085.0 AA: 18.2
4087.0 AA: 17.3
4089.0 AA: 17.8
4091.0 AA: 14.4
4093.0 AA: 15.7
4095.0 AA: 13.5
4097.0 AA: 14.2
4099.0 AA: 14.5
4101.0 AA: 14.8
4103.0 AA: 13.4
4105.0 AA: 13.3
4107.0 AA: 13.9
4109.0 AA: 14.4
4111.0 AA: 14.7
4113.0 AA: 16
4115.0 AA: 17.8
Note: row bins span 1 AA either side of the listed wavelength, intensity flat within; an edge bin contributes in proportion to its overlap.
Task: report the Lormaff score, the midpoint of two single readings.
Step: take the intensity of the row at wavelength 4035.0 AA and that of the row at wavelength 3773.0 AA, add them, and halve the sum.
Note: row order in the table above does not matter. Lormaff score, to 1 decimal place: 14.5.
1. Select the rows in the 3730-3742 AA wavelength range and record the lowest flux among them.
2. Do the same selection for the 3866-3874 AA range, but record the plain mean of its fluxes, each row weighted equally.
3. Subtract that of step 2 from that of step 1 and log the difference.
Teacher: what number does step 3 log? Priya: -6.5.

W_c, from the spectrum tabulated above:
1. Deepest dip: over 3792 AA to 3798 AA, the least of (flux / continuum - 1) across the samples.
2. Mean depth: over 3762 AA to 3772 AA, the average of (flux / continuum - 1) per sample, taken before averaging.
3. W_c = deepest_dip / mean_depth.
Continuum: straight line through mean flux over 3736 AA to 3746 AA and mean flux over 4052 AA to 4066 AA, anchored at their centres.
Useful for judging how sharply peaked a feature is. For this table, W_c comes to 4.5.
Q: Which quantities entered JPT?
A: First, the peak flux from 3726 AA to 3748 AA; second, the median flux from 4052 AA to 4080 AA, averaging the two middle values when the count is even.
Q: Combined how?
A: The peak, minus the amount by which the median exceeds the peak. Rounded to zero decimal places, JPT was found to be 25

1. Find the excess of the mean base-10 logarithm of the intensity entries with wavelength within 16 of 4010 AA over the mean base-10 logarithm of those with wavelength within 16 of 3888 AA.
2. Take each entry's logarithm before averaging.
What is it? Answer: 0.10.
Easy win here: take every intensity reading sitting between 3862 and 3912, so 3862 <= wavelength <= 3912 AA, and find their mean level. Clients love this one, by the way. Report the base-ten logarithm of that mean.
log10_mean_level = 1.16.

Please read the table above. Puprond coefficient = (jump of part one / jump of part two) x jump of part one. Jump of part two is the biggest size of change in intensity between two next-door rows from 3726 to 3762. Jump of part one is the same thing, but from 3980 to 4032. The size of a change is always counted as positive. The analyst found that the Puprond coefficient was 2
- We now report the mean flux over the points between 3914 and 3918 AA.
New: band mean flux 19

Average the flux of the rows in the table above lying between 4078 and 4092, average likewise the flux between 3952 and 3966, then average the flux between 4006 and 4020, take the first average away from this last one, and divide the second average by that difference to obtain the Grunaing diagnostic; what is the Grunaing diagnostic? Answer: -76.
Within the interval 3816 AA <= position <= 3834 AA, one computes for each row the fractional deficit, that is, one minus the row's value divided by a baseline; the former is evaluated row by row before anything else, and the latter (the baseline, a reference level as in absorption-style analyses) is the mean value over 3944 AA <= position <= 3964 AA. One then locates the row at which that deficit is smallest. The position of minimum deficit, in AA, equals 3821.0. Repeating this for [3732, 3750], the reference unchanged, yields 3743.0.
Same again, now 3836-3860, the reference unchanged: 3853.0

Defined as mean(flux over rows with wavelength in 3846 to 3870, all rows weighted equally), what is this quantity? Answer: 16.0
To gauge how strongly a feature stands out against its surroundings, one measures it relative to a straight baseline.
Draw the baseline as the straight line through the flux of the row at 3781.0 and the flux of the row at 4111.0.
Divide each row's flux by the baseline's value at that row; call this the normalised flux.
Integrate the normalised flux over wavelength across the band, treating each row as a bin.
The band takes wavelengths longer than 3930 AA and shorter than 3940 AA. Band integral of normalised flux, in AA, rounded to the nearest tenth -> 8.4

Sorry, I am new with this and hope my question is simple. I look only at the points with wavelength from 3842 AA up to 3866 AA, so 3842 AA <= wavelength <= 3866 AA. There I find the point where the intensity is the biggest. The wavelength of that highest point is 3853.0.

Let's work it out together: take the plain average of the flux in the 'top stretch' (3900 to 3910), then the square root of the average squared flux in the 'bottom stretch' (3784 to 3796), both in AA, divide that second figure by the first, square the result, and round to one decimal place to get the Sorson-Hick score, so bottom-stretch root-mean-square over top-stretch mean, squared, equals 1.0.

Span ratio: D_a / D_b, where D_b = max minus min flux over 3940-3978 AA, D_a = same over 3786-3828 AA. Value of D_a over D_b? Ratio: 0.97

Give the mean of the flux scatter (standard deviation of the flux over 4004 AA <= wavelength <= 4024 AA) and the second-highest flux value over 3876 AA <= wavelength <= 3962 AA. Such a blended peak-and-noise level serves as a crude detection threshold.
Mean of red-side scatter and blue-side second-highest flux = 9.8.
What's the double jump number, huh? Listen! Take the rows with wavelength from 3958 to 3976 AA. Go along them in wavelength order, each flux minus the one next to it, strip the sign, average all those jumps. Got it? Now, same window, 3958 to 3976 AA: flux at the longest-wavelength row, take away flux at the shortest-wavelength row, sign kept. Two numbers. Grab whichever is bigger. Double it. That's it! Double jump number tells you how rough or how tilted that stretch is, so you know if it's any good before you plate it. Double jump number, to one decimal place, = 3.9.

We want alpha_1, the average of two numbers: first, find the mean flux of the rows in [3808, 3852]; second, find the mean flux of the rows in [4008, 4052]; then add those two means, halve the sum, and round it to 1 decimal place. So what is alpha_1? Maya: 15.6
